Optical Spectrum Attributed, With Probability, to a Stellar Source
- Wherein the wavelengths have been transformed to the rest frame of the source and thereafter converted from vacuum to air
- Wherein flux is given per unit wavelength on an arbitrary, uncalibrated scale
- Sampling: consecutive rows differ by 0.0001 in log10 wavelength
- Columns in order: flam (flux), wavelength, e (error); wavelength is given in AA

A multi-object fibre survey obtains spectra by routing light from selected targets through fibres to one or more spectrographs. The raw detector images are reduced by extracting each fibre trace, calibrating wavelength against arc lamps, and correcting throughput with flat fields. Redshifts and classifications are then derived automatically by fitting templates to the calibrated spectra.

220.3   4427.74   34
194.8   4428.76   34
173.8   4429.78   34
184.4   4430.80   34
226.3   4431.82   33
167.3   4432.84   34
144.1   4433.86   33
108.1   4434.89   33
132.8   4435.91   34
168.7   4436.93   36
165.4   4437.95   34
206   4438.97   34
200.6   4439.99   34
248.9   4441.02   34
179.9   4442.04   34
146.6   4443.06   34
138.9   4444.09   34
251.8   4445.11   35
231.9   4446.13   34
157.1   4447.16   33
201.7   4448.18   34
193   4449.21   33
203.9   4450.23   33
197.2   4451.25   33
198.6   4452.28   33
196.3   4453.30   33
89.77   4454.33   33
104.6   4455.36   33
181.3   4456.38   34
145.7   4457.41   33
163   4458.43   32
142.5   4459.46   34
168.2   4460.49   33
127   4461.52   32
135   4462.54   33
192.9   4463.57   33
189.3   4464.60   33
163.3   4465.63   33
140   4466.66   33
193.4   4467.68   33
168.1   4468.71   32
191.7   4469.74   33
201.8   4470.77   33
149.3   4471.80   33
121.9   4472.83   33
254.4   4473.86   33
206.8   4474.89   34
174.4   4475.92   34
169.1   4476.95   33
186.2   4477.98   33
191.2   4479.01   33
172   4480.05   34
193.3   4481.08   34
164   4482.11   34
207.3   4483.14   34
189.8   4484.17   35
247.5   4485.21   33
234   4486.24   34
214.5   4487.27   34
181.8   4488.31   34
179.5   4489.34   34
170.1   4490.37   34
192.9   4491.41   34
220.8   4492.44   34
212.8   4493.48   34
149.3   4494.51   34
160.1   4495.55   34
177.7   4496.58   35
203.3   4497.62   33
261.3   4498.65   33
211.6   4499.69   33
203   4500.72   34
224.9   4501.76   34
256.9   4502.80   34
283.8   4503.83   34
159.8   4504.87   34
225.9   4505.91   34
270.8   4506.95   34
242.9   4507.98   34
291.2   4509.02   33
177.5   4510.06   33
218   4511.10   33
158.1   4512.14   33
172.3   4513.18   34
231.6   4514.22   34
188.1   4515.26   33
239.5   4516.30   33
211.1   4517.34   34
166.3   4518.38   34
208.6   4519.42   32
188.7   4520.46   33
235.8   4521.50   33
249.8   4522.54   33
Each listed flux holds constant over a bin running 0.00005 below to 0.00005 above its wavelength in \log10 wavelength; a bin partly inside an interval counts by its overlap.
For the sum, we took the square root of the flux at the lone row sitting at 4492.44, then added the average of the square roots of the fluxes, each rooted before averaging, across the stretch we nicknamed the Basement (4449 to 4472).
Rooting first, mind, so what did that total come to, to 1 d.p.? 27.7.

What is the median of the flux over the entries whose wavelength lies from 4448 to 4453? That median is 199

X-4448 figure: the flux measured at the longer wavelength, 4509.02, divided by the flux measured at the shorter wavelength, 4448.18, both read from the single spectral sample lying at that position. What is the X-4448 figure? 1.44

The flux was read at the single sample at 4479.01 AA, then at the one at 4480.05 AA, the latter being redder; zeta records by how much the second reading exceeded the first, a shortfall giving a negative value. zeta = -19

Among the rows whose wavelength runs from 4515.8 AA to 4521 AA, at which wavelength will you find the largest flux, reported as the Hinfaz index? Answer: 4516.30 AA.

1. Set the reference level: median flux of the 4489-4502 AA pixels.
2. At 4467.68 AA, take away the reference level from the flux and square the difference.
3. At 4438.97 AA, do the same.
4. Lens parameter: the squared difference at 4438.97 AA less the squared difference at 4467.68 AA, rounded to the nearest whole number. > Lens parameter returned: -83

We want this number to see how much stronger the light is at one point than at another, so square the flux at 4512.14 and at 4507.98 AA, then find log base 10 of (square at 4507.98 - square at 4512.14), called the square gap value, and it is 4.5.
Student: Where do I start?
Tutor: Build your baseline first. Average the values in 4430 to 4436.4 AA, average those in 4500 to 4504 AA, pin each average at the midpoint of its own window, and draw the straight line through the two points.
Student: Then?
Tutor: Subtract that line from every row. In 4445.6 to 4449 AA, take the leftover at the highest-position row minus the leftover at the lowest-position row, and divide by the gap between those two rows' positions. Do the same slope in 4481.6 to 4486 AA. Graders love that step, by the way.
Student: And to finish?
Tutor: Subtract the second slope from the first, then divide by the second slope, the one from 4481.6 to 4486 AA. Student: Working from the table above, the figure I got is -1.6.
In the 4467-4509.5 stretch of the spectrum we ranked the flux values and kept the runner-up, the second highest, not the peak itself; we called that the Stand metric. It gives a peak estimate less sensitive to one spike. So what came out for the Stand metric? 283.8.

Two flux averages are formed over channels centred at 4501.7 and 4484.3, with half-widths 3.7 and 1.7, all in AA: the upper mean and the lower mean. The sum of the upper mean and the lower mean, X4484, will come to 444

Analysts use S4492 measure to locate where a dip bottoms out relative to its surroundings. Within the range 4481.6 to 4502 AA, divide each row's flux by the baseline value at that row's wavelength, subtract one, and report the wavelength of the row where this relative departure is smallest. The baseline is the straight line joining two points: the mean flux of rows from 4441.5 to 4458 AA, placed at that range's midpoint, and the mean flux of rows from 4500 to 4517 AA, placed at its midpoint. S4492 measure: 4494.51 AA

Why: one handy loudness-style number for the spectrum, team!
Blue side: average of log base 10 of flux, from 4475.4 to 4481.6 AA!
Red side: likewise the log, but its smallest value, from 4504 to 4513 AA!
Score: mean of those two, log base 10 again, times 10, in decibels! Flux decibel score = 3.48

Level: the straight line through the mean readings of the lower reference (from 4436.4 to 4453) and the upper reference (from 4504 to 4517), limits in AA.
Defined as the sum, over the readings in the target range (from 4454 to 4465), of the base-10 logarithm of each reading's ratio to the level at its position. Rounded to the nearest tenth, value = -1.5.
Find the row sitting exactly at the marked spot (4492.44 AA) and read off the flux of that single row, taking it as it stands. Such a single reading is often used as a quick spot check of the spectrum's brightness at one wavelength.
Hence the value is 220.8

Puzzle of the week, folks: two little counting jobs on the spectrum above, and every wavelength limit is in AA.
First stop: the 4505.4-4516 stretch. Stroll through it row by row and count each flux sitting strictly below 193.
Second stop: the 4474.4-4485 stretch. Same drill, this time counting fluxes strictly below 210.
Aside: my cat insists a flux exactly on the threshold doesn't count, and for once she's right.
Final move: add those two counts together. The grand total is 14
